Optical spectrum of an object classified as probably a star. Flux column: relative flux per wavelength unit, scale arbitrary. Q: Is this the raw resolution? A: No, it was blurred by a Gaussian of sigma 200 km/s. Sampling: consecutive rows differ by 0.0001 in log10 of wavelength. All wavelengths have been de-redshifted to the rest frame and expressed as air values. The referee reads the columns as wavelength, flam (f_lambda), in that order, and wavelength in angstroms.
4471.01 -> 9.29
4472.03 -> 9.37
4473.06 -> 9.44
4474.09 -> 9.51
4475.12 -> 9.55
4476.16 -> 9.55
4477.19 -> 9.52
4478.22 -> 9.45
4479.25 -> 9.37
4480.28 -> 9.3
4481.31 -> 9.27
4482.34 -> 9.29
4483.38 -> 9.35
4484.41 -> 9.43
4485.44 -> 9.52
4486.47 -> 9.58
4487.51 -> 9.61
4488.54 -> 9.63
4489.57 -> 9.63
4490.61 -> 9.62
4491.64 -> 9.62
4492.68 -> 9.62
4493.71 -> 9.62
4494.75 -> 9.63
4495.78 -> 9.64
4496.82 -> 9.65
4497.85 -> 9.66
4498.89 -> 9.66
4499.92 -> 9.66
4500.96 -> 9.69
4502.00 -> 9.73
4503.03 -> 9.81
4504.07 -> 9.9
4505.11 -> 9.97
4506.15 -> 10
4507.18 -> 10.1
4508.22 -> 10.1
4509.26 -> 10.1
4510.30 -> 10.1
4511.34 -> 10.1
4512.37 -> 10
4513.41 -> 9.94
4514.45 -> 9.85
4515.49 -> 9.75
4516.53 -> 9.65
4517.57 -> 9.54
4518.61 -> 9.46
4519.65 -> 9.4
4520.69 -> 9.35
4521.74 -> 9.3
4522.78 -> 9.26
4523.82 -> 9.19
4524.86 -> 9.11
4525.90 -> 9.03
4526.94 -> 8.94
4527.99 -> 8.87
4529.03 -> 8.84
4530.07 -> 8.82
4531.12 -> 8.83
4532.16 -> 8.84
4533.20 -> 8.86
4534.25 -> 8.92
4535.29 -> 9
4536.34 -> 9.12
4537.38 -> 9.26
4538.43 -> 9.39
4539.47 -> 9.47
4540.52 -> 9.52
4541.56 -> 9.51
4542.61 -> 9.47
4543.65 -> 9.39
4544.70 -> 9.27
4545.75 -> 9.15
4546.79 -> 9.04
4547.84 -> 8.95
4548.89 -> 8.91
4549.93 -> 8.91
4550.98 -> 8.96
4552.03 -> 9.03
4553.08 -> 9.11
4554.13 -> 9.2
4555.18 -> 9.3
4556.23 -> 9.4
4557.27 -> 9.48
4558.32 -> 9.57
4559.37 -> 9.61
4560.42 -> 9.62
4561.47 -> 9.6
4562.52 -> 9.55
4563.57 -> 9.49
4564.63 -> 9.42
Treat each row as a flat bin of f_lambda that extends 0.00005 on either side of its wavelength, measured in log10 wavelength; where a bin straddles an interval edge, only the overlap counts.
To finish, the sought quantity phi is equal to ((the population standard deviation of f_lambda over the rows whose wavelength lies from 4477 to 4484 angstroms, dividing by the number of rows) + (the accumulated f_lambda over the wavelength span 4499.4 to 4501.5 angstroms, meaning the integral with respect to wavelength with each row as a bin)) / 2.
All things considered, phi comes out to 10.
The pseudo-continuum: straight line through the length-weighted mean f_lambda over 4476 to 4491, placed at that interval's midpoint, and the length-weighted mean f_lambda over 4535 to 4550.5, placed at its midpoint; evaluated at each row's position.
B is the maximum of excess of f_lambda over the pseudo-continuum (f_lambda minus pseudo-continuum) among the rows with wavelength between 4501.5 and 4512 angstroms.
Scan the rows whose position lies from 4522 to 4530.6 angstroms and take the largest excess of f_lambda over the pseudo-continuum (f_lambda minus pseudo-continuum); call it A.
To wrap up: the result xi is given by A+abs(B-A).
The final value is 0.74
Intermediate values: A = -0.05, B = 0.7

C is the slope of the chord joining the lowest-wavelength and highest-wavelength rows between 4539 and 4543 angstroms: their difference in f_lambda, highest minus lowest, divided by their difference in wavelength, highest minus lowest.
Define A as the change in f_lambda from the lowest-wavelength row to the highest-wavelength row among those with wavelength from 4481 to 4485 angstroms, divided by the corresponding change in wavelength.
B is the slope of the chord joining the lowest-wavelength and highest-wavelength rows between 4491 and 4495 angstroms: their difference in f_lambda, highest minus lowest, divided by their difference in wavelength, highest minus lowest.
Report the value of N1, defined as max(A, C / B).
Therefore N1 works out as 0.05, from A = 0.052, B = 0.00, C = 0.00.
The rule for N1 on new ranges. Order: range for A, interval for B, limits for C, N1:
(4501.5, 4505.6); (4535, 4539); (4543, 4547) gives 0.08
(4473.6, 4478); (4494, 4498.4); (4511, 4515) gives 0.00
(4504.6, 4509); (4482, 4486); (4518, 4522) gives 0.04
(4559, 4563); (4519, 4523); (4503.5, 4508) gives -0.02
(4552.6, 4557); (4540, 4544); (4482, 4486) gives 0.09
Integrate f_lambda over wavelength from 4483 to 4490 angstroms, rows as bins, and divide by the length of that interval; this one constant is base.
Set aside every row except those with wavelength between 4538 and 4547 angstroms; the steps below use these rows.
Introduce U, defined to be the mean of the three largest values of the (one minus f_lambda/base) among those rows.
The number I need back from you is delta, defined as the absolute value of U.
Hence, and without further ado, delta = 0.04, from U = 0.041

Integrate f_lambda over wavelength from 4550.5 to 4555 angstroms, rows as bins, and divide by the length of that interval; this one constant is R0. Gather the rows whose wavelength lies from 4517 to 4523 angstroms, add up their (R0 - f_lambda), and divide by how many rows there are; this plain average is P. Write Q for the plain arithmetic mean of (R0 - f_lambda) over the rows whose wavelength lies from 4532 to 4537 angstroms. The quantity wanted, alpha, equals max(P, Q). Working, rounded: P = -0.30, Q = 0.1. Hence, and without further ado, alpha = 0.1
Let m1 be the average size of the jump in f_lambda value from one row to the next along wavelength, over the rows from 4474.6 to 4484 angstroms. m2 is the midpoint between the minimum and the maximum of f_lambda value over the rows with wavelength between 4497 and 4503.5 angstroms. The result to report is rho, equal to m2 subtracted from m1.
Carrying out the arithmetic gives -9.69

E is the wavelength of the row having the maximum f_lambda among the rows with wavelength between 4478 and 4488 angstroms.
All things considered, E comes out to 4487.51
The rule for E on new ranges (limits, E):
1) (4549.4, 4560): 4559.37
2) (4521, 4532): 4521.74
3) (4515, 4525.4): 4515.49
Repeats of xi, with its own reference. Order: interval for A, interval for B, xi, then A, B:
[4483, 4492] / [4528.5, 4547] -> 0.28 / 0.18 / 0.3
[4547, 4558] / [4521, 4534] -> 0.64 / 0.31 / 0.0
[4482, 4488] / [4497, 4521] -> 0.74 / 0.15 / 0.7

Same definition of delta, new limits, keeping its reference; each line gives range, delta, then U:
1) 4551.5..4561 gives 0.05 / 0.046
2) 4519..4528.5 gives 0.06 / 0.063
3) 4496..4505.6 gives 0.01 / -0.011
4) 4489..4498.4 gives 0.01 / -0.007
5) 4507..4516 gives 0.03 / -0.031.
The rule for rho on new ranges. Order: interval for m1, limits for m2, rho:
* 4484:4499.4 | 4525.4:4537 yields -8.95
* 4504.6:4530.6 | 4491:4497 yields -9.58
